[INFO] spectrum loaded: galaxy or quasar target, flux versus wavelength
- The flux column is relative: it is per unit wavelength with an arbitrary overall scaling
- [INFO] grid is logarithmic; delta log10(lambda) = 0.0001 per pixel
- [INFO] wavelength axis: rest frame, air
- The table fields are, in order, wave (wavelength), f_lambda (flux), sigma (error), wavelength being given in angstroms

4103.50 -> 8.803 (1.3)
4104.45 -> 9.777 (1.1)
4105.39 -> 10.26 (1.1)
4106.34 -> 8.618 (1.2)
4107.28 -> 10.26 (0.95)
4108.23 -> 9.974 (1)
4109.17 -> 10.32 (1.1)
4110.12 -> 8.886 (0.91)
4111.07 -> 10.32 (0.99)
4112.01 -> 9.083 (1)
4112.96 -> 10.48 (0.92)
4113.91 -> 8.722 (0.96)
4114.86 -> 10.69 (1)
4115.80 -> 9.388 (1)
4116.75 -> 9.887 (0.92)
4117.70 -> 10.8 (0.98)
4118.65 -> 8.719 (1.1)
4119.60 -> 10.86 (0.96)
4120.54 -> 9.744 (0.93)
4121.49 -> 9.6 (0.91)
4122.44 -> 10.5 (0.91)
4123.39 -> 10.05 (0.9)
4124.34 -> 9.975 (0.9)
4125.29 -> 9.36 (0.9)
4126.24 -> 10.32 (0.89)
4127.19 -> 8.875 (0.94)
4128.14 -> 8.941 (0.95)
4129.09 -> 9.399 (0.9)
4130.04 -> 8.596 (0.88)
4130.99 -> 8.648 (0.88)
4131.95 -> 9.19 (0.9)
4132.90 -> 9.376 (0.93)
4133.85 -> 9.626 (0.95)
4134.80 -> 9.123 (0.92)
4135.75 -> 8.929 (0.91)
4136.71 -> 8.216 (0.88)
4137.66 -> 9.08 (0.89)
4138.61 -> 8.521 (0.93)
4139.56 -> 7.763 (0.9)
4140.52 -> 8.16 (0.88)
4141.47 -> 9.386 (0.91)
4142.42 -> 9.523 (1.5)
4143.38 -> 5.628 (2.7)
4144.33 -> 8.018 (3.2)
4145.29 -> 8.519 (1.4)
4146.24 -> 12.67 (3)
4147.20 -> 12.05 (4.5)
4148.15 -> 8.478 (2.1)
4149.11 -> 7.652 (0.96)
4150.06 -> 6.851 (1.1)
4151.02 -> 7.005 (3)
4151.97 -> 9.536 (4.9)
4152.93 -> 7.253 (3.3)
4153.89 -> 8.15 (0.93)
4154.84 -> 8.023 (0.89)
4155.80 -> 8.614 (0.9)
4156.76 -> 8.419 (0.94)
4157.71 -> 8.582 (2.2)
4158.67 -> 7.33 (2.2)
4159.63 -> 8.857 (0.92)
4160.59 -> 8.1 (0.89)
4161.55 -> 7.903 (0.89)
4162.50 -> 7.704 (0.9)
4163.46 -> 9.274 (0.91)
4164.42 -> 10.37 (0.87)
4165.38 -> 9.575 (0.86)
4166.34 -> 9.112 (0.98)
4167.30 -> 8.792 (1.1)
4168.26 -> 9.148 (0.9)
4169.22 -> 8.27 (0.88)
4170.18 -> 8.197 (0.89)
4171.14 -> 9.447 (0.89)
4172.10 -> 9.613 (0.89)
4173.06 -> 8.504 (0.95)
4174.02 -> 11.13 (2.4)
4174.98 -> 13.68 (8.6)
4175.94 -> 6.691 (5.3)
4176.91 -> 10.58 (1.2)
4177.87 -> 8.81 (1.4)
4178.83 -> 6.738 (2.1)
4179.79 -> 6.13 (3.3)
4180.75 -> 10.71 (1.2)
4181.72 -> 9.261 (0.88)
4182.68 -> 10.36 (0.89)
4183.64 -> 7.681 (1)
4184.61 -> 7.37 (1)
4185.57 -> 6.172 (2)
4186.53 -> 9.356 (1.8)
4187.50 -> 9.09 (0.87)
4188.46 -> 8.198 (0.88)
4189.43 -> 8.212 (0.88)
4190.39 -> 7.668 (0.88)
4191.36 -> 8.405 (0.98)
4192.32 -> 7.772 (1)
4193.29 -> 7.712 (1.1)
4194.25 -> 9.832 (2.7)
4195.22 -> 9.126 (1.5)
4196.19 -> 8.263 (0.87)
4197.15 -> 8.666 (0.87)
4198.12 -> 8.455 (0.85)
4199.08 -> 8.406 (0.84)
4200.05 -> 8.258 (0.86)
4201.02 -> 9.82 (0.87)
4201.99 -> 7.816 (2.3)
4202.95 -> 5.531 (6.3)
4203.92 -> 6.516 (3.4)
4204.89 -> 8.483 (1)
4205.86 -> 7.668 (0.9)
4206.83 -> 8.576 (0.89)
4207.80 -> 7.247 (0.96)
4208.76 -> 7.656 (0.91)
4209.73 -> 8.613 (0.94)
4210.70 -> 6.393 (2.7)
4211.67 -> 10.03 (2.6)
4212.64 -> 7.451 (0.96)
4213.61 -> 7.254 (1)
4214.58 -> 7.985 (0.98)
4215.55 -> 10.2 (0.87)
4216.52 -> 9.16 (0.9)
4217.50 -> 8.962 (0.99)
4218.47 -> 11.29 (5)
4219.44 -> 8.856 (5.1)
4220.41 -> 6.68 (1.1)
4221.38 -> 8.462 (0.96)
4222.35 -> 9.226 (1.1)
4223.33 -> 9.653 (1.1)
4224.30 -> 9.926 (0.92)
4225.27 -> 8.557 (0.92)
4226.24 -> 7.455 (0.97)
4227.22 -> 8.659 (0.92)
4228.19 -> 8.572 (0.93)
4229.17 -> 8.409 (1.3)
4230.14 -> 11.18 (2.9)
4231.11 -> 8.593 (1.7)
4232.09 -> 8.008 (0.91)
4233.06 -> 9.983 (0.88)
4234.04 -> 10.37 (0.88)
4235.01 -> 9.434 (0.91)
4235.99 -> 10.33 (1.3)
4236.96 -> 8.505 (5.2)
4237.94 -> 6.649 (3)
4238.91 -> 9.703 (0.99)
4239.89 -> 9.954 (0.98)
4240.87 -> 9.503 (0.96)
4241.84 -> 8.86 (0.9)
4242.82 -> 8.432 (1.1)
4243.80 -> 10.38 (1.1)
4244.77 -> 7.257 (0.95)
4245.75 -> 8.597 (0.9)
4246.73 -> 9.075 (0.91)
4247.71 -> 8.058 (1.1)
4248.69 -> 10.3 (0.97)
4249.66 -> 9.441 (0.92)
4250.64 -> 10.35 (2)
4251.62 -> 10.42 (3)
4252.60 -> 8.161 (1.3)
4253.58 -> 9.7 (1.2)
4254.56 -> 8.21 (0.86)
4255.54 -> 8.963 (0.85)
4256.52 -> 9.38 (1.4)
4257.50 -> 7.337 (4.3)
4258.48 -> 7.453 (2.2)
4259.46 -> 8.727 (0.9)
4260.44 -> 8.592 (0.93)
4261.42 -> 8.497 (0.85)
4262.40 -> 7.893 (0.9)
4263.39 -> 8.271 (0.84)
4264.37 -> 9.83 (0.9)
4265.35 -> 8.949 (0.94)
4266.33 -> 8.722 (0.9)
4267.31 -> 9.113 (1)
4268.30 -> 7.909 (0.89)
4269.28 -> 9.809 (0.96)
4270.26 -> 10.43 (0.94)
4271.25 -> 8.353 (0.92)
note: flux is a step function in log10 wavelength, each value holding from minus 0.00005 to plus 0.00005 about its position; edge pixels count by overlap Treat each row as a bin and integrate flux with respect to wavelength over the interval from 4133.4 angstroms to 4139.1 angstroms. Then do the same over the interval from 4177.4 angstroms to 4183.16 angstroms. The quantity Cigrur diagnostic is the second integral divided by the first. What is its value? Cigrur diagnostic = 0.98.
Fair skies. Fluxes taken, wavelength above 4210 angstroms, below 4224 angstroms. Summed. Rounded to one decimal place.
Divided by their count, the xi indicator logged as 8.7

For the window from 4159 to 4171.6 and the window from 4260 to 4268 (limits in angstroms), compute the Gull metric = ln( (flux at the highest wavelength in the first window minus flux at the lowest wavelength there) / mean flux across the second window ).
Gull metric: -2.69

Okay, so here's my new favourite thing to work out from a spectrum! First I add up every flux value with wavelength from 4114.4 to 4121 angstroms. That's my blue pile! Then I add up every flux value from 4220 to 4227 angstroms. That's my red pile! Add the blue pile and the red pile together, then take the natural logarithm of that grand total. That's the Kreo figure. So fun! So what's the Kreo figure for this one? 4.87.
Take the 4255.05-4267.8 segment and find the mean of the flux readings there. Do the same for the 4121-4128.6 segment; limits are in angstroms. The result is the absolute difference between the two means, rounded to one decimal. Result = 1.1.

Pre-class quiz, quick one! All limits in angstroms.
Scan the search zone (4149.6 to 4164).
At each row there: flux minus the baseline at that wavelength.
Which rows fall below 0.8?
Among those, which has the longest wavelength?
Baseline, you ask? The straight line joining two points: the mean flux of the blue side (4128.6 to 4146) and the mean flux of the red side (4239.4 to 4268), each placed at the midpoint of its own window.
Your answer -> 4163.46 angstroms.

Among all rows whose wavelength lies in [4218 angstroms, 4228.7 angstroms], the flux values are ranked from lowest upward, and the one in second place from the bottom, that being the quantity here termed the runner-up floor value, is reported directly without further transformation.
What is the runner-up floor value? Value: 7.455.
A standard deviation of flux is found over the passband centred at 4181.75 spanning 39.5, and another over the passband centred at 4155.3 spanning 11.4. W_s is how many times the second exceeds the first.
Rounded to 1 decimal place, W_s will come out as 0.6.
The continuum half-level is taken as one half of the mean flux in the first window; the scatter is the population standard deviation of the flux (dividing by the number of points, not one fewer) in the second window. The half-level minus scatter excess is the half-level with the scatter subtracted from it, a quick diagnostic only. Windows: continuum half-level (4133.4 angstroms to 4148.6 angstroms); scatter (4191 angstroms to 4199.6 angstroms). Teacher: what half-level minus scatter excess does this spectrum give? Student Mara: 3.9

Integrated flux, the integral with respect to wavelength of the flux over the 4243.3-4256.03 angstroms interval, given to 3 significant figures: 116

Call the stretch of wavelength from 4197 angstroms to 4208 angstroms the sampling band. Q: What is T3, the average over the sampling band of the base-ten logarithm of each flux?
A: 0.90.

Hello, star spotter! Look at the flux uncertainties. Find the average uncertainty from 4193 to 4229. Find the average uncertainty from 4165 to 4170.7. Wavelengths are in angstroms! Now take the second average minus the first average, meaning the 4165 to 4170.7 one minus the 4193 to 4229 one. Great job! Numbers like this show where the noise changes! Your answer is -0.63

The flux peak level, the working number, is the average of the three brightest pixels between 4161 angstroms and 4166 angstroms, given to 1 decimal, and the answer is 9.7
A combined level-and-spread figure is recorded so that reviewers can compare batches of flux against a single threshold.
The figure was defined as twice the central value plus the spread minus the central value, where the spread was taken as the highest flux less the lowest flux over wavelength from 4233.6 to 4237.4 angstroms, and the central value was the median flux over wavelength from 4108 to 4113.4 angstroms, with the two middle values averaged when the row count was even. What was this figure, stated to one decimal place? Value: 12.0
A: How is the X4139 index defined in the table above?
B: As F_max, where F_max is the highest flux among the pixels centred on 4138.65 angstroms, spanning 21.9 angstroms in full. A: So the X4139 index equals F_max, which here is 12.67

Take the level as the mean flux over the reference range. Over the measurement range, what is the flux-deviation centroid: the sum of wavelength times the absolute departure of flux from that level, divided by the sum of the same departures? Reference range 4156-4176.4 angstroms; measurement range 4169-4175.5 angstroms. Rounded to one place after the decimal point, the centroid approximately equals 4173.5 angstroms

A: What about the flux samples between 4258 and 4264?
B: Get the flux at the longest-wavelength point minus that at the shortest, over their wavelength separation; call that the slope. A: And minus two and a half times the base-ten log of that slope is 1.9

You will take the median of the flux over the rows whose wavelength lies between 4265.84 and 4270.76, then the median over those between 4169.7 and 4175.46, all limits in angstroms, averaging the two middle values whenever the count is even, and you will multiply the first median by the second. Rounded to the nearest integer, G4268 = 87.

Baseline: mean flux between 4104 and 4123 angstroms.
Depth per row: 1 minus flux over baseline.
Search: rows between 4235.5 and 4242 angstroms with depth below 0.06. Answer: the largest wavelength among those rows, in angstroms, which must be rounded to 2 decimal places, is 4240.87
